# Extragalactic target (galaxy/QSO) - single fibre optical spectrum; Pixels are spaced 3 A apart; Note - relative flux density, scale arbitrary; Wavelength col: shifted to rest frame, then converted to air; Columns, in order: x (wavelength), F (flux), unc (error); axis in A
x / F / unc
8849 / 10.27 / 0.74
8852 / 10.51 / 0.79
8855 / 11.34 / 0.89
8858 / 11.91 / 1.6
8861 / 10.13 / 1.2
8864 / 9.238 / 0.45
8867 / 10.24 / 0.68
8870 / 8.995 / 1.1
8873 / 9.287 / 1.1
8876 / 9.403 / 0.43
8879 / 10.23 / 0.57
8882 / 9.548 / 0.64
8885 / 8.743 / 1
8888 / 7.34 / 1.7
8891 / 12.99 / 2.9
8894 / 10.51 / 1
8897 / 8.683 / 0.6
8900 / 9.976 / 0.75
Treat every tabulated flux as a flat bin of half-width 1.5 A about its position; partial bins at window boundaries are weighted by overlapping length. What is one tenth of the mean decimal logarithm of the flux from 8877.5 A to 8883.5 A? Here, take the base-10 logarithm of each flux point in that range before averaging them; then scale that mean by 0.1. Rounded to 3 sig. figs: 0.0995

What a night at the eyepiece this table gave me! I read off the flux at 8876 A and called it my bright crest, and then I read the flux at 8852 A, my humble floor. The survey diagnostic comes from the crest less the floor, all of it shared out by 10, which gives -0.11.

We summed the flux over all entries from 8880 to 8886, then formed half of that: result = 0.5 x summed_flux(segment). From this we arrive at 9.1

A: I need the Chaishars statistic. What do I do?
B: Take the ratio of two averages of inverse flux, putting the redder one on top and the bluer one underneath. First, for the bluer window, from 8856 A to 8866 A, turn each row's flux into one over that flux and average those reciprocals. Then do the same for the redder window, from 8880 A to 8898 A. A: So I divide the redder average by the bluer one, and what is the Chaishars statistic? 1.10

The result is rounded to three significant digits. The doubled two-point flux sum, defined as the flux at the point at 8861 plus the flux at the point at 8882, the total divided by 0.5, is 39.4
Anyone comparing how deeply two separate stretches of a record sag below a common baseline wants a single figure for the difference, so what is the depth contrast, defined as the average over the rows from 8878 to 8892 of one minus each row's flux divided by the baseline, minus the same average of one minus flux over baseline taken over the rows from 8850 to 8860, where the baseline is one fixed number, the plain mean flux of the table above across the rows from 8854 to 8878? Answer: 0.15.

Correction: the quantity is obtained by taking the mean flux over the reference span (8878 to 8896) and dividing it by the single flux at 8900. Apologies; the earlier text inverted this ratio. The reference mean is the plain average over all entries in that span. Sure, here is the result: 0.99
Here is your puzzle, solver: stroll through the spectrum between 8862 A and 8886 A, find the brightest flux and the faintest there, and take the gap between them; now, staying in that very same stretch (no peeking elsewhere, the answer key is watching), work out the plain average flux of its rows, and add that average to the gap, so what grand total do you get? 11.0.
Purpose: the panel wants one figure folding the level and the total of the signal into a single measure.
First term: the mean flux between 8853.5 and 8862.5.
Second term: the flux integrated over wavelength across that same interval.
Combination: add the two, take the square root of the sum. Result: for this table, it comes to 10.5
